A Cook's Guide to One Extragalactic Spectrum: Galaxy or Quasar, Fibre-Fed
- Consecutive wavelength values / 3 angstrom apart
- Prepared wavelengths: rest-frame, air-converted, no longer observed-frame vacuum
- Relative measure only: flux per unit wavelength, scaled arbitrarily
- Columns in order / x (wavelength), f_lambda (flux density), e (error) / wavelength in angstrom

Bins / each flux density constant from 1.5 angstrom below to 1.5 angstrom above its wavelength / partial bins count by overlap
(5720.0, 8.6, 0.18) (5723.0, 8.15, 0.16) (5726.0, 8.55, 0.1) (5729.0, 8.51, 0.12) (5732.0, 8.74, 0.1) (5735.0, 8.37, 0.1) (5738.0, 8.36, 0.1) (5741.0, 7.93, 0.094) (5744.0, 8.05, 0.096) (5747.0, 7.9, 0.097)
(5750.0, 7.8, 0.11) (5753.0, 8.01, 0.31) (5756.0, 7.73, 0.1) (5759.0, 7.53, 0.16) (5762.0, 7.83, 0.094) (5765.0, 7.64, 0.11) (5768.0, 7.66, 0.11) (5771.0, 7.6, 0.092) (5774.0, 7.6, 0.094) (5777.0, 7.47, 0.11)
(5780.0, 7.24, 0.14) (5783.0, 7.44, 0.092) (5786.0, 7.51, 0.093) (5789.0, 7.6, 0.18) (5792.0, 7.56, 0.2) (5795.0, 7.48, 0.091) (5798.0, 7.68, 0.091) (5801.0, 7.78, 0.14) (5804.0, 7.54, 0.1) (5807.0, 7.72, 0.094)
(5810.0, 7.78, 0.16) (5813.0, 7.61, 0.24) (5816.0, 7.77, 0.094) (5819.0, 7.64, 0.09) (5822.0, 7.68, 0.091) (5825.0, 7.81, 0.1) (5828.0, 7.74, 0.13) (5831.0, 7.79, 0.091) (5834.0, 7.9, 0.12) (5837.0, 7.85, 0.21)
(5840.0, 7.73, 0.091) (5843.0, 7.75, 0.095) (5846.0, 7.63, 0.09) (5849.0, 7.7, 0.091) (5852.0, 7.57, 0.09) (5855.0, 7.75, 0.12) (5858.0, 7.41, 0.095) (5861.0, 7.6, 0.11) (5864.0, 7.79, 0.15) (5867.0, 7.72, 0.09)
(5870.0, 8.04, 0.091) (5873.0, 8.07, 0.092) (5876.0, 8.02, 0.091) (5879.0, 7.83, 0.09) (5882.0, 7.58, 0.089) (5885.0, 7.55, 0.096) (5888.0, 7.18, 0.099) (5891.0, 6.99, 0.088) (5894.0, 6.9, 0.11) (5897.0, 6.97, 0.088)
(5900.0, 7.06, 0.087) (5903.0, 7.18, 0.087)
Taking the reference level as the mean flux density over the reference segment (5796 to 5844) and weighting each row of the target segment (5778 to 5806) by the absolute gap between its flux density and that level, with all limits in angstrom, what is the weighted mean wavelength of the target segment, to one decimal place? 5788.5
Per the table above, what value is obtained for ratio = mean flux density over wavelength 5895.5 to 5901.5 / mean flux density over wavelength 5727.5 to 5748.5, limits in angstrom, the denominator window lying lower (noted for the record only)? 0.85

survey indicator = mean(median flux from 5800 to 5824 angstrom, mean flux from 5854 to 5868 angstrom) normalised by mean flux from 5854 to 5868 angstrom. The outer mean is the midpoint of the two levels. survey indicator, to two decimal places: 1.00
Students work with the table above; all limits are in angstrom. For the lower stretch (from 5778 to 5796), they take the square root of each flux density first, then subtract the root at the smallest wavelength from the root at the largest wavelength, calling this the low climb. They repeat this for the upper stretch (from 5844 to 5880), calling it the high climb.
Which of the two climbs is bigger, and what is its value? 0.044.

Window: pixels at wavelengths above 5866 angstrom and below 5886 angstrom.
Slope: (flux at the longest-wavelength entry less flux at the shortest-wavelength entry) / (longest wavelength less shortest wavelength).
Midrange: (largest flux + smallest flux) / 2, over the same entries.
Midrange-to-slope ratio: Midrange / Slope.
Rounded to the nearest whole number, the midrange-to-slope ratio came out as -827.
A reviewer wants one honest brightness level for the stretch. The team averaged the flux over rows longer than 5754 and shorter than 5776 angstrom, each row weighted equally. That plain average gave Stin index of 7.66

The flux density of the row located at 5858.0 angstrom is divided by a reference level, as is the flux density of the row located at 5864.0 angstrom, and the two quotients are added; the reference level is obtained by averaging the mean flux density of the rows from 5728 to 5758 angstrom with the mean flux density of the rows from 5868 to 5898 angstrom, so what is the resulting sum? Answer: 1.94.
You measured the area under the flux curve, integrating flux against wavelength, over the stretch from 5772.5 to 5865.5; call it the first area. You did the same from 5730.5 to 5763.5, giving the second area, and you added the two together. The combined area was 976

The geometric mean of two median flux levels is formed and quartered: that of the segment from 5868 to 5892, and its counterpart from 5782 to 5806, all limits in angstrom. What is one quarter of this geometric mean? 1.91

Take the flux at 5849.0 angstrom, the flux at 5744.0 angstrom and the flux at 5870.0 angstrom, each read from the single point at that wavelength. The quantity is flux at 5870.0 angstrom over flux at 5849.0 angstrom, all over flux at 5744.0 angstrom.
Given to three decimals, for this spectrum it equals 0.130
